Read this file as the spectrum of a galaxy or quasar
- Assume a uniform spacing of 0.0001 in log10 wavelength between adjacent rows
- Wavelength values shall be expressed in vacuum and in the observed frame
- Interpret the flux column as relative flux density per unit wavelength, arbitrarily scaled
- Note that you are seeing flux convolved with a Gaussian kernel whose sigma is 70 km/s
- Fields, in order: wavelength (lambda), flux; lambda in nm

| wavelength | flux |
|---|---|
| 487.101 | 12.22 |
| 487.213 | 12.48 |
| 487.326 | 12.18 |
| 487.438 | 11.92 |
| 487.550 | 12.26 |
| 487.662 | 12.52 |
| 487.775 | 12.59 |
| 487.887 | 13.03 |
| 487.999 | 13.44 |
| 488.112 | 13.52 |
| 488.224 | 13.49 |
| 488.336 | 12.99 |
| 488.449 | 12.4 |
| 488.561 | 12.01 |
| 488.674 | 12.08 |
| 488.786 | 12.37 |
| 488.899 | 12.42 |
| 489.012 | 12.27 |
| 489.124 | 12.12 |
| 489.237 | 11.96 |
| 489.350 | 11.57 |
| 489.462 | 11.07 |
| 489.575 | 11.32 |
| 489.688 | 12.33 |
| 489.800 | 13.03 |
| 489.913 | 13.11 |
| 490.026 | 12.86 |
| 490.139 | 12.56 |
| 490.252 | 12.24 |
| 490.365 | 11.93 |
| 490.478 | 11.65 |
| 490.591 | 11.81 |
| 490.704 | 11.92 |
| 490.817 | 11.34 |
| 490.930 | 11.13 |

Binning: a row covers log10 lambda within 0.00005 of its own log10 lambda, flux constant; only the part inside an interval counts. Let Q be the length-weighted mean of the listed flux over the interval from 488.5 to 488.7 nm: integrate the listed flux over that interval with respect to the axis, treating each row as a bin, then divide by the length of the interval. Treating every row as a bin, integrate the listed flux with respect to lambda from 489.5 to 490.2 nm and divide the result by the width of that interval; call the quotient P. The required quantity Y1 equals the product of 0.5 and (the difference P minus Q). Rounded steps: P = 12.49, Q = 12.0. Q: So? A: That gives 0.22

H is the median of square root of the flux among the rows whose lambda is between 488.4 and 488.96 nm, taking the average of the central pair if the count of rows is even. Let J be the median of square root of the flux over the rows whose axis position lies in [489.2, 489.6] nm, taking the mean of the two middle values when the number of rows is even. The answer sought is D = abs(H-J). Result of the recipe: 0.13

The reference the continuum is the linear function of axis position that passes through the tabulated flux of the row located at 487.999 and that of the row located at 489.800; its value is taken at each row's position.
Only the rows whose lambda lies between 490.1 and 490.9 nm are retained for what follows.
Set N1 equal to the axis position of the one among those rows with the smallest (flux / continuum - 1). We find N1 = 490.817 nm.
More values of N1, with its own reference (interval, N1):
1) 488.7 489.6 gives 489.462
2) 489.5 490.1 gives 489.575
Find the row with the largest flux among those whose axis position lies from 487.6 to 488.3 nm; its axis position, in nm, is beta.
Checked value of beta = 488.112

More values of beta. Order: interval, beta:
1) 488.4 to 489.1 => 488.899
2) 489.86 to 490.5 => 489.913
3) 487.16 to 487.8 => 487.775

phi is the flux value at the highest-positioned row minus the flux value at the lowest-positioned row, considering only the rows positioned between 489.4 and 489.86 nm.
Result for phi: 2.0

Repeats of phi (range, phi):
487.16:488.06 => 1.0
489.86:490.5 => -1.5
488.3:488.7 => -0.9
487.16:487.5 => -0.6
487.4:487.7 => 0.6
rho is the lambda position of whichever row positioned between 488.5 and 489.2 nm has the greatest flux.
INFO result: 488.899 nm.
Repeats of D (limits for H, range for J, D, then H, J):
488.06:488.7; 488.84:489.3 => 0.07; 3.56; 3.49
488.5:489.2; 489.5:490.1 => 0.09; 3.49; 3.59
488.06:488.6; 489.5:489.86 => 0.09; 3.60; 3.51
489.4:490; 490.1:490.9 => 0.06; 3.51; 3.45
